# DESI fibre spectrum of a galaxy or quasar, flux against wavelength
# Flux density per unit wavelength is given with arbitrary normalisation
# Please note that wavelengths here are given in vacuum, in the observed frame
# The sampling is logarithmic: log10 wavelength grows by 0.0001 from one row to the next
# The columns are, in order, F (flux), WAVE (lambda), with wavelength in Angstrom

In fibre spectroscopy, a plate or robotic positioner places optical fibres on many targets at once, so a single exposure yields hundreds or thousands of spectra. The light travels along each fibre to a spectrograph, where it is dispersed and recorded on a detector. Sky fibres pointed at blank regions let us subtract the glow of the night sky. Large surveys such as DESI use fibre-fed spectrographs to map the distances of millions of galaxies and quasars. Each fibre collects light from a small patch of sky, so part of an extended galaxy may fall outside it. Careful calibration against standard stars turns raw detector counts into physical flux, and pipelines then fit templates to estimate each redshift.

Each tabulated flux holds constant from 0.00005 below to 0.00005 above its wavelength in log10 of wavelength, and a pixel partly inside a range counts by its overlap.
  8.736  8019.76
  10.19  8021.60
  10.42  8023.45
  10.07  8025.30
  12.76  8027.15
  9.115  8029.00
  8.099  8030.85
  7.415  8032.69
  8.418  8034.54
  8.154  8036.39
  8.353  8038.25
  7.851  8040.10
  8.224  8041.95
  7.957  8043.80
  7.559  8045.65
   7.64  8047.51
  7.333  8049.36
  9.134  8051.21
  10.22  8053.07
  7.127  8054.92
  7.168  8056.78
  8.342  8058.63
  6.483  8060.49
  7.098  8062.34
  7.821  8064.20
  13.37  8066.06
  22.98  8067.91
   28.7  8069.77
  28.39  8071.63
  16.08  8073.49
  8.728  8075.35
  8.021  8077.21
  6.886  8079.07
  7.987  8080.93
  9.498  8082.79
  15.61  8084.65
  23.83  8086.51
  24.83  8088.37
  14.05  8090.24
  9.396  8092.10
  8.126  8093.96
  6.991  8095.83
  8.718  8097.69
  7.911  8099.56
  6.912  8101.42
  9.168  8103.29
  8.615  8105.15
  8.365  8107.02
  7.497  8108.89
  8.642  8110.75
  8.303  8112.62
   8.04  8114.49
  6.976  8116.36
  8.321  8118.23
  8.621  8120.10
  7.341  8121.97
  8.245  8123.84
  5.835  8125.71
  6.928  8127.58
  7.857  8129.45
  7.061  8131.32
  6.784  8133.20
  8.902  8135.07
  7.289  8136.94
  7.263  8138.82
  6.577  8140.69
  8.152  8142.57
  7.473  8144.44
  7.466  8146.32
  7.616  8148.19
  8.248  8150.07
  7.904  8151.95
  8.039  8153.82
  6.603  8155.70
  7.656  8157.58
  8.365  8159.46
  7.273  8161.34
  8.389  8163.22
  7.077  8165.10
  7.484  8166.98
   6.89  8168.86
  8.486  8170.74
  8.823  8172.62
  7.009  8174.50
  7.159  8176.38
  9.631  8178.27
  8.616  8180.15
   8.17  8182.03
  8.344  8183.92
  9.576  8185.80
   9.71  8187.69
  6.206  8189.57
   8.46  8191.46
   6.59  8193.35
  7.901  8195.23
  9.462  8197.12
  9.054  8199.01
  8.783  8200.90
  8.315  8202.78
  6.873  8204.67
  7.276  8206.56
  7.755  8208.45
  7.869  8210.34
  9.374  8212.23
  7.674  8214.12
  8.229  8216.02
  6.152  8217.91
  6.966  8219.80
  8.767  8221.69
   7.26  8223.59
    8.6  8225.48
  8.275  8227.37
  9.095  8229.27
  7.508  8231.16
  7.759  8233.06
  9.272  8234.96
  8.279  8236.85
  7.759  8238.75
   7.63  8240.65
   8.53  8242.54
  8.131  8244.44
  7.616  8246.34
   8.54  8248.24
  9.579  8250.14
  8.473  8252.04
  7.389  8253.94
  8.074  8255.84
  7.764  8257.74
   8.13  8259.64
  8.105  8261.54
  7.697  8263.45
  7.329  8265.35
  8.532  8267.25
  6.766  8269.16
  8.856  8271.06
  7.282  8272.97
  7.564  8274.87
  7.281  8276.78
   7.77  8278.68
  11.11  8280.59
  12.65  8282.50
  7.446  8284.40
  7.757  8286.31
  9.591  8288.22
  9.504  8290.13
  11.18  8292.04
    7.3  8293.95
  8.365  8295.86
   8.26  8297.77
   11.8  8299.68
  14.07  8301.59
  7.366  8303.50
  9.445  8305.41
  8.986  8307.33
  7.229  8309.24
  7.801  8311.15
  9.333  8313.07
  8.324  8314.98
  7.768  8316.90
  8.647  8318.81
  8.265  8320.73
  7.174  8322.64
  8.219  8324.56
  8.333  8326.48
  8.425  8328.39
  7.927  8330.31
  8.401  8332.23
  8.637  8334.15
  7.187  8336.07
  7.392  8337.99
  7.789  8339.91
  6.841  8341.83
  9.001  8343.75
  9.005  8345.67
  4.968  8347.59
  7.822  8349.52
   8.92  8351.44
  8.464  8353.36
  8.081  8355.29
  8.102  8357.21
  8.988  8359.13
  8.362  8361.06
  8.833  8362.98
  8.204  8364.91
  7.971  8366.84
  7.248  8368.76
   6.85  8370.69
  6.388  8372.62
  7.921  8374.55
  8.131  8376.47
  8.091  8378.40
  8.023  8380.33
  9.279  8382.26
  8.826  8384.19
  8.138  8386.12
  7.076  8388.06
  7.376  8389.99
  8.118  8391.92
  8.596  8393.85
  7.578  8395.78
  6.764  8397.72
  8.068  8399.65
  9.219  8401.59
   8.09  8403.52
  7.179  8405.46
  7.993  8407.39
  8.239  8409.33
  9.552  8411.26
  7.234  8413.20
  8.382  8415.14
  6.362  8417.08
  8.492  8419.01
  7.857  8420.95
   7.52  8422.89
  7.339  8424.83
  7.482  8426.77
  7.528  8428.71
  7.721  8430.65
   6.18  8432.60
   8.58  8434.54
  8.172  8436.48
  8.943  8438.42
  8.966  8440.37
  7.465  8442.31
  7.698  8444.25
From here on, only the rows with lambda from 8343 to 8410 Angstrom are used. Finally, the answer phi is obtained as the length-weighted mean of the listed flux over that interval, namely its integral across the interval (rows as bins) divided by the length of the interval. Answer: 8.0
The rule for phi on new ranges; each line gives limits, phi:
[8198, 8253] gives 8.1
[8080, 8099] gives 12.8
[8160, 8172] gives 7.7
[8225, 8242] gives 8.2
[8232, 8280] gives 8.0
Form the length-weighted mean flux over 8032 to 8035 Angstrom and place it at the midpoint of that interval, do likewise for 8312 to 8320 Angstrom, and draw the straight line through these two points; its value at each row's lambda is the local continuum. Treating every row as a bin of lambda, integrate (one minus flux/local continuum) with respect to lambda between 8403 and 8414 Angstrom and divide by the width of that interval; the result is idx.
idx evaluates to 0.073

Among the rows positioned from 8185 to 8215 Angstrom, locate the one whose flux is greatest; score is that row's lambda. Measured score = 8187.69 Angstrom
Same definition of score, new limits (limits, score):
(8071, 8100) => 8071.63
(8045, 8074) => 8069.77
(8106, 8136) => 8135.07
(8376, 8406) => 8382.26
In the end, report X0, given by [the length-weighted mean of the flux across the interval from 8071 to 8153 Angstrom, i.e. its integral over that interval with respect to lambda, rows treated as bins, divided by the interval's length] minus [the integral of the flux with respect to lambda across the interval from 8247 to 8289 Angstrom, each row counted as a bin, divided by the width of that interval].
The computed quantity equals 1.16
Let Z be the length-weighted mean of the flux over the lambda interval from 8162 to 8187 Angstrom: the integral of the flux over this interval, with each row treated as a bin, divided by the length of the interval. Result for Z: 8.1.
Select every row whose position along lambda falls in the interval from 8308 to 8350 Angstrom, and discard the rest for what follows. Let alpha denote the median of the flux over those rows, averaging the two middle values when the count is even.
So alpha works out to 8.07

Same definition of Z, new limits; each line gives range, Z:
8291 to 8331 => 8.8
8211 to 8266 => 8.1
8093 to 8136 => 7.8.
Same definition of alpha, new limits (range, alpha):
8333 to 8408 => 8.08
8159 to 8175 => 7.48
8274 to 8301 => 8.31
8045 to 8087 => 8.34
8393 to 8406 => 8.07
